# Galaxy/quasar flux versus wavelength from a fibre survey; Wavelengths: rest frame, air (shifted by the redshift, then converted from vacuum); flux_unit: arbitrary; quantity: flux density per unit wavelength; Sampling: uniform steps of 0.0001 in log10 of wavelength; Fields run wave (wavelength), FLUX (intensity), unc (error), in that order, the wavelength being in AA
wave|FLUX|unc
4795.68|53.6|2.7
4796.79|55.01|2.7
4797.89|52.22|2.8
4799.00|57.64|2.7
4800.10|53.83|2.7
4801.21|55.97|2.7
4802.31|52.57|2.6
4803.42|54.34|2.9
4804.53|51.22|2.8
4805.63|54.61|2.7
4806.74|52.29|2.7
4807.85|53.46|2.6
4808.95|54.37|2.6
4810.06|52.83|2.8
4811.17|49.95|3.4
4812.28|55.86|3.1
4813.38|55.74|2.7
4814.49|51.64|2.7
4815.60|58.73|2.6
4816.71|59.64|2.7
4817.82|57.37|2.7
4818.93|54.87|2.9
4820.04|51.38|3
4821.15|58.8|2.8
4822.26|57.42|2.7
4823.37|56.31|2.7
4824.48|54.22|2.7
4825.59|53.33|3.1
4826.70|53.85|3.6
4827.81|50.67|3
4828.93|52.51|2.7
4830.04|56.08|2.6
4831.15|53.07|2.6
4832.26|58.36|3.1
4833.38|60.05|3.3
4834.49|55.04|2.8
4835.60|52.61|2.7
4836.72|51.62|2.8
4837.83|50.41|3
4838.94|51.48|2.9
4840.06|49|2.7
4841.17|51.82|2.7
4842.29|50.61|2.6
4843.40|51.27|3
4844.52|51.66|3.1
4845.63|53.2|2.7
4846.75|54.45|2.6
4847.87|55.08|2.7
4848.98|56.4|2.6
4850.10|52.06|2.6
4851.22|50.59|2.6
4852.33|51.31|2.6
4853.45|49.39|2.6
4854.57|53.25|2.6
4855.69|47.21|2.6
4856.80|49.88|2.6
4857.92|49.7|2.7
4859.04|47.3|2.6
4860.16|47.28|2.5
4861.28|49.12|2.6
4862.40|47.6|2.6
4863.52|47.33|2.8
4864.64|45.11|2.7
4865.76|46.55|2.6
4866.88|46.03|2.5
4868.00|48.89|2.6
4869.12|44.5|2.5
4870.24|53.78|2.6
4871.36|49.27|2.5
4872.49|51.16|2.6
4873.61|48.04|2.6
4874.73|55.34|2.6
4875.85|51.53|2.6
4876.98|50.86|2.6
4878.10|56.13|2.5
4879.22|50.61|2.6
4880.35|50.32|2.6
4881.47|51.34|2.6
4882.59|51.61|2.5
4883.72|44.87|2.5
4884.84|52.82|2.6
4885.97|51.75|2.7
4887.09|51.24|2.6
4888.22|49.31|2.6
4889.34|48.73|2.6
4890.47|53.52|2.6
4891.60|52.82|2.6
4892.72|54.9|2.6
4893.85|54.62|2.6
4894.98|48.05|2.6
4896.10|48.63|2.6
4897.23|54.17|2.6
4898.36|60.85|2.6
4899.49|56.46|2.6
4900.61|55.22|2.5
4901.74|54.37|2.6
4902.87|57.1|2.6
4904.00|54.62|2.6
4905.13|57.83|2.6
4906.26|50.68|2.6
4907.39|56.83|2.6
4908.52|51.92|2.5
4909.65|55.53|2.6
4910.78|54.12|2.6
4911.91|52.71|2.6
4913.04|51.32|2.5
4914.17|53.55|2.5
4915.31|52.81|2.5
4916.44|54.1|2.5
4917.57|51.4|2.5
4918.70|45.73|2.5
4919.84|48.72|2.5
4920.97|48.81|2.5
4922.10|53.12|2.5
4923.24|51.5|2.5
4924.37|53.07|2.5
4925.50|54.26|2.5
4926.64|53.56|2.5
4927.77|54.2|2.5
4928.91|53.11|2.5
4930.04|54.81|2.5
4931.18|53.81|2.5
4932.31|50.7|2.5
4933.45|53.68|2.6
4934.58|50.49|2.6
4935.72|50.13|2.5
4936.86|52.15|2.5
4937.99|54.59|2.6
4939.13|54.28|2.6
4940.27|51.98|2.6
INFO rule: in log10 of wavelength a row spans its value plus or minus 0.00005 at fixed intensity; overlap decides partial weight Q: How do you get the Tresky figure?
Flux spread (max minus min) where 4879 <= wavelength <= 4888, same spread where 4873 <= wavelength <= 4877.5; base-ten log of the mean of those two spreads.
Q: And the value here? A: 0.88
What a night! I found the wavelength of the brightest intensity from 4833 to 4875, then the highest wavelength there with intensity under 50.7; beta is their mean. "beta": 4853.5 AA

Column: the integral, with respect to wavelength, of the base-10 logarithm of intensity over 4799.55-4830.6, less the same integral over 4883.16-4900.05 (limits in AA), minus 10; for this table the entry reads 15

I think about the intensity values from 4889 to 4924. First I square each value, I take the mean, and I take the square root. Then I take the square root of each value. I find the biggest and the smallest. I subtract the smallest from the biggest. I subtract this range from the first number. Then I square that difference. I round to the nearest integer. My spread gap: 2716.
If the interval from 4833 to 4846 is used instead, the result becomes 2675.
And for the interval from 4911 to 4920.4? 2577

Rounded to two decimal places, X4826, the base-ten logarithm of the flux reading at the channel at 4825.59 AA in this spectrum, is 1.73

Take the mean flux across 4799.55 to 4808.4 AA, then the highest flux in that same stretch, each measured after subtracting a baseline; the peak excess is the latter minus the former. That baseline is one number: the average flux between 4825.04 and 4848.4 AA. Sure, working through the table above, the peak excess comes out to 2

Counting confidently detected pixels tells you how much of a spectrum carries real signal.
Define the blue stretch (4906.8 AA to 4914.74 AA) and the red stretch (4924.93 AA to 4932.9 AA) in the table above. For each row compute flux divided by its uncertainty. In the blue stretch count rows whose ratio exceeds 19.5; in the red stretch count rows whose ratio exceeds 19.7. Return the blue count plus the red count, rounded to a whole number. 14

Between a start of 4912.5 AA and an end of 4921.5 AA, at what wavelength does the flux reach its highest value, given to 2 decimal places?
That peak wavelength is 4916.44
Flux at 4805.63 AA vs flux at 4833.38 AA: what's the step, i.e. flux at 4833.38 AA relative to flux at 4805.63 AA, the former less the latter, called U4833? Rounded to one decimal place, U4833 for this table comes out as 5.4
